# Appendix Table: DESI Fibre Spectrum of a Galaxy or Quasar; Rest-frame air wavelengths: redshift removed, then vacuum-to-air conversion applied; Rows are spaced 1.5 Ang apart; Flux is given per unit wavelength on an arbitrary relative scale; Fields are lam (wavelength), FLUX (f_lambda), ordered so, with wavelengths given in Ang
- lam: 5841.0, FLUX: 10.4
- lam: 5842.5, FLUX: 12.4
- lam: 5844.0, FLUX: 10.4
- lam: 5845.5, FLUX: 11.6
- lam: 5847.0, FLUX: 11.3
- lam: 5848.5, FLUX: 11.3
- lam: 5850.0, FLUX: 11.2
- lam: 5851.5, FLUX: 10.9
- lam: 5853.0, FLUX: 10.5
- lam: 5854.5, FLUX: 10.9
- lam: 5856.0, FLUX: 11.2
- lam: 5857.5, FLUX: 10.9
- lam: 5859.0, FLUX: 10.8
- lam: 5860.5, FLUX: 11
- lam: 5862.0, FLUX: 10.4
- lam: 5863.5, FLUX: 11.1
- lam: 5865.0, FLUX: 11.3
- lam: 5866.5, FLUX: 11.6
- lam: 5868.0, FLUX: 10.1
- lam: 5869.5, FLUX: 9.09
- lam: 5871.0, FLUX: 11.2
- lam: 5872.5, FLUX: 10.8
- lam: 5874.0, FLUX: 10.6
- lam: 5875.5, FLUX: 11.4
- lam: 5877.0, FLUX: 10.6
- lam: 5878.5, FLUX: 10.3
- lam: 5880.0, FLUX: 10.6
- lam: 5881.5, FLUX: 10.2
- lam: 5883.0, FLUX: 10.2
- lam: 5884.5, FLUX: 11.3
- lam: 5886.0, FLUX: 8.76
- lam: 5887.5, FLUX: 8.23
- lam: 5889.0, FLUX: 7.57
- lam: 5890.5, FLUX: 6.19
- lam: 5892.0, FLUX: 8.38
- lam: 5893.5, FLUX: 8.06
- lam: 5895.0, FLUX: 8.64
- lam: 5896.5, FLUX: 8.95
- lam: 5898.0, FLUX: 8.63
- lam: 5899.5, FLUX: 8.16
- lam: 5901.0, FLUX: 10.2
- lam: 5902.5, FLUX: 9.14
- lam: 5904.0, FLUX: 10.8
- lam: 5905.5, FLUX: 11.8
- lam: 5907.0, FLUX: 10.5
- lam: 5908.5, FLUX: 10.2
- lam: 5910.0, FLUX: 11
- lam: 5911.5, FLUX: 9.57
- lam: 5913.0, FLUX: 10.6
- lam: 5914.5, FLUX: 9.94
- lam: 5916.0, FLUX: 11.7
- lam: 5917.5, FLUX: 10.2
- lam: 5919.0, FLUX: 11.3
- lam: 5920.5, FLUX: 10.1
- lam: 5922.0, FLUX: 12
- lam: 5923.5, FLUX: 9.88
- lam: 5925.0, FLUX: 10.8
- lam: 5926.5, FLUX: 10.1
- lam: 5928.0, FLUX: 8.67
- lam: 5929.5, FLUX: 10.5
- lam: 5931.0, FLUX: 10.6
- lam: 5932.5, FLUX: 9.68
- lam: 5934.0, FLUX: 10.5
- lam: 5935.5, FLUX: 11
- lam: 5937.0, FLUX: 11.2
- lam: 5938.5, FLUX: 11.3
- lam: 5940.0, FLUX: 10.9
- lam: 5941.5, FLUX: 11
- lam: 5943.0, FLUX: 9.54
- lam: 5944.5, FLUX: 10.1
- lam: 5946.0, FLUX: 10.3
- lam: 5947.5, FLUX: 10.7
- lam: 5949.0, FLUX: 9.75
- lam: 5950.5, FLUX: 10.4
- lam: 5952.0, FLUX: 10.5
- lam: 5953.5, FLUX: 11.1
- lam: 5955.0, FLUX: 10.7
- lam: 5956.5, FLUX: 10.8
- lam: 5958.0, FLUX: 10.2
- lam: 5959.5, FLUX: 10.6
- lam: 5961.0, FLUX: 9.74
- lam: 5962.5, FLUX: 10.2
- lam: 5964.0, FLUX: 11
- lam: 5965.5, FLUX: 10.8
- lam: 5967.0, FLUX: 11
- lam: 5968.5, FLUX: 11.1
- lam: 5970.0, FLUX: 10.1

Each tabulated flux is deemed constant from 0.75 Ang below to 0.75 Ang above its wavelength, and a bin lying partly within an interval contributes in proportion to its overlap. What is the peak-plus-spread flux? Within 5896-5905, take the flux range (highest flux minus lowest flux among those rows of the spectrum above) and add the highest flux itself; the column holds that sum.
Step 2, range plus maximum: 13.4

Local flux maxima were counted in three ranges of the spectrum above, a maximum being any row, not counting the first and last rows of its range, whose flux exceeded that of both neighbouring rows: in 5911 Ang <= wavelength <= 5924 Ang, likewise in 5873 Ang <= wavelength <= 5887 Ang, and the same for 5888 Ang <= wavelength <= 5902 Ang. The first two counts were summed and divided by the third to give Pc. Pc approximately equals 3.5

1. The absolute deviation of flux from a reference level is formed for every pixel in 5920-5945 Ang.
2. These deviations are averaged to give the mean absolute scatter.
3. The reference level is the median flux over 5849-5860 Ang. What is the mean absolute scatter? 0.67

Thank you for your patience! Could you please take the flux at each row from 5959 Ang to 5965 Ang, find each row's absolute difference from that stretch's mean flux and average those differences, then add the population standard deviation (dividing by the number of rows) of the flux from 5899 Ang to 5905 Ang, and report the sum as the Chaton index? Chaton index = 1.4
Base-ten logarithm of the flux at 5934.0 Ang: 1.021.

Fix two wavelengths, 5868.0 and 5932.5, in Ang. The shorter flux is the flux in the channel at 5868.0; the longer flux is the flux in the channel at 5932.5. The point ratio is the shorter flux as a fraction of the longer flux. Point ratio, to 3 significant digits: 1.04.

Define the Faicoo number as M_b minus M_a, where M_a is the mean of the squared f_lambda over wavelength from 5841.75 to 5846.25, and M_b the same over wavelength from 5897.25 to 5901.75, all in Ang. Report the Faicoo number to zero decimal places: -50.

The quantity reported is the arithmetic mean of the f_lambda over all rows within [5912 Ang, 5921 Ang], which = 10.6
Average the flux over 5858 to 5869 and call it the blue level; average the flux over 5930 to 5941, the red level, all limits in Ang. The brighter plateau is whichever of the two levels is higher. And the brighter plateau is 10.9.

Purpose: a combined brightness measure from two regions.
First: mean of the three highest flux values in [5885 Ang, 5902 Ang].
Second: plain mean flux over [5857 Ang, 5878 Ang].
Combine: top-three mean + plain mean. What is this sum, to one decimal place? 20.1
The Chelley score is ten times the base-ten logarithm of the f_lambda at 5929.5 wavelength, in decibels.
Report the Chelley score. 10.2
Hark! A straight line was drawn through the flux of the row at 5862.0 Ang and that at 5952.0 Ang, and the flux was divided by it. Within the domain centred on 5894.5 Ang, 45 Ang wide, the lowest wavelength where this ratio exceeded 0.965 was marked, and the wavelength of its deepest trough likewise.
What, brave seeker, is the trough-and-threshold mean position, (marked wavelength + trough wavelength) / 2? 5881.5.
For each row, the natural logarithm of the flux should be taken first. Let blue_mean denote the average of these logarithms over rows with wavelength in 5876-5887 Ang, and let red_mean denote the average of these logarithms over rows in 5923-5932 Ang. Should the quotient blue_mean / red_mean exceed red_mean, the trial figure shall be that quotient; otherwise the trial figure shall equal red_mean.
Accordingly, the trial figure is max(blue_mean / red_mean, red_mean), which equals 2.31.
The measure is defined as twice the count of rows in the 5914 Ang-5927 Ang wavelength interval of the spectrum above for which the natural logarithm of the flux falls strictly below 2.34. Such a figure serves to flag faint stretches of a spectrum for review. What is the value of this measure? 10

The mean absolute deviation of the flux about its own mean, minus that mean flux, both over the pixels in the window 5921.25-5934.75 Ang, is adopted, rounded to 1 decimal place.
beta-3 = -9.7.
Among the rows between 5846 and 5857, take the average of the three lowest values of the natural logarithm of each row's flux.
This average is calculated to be 2.38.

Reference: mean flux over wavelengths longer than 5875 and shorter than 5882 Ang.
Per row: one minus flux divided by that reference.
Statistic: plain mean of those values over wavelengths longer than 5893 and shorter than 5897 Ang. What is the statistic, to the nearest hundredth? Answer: 0.19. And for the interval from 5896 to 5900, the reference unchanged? 0.19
